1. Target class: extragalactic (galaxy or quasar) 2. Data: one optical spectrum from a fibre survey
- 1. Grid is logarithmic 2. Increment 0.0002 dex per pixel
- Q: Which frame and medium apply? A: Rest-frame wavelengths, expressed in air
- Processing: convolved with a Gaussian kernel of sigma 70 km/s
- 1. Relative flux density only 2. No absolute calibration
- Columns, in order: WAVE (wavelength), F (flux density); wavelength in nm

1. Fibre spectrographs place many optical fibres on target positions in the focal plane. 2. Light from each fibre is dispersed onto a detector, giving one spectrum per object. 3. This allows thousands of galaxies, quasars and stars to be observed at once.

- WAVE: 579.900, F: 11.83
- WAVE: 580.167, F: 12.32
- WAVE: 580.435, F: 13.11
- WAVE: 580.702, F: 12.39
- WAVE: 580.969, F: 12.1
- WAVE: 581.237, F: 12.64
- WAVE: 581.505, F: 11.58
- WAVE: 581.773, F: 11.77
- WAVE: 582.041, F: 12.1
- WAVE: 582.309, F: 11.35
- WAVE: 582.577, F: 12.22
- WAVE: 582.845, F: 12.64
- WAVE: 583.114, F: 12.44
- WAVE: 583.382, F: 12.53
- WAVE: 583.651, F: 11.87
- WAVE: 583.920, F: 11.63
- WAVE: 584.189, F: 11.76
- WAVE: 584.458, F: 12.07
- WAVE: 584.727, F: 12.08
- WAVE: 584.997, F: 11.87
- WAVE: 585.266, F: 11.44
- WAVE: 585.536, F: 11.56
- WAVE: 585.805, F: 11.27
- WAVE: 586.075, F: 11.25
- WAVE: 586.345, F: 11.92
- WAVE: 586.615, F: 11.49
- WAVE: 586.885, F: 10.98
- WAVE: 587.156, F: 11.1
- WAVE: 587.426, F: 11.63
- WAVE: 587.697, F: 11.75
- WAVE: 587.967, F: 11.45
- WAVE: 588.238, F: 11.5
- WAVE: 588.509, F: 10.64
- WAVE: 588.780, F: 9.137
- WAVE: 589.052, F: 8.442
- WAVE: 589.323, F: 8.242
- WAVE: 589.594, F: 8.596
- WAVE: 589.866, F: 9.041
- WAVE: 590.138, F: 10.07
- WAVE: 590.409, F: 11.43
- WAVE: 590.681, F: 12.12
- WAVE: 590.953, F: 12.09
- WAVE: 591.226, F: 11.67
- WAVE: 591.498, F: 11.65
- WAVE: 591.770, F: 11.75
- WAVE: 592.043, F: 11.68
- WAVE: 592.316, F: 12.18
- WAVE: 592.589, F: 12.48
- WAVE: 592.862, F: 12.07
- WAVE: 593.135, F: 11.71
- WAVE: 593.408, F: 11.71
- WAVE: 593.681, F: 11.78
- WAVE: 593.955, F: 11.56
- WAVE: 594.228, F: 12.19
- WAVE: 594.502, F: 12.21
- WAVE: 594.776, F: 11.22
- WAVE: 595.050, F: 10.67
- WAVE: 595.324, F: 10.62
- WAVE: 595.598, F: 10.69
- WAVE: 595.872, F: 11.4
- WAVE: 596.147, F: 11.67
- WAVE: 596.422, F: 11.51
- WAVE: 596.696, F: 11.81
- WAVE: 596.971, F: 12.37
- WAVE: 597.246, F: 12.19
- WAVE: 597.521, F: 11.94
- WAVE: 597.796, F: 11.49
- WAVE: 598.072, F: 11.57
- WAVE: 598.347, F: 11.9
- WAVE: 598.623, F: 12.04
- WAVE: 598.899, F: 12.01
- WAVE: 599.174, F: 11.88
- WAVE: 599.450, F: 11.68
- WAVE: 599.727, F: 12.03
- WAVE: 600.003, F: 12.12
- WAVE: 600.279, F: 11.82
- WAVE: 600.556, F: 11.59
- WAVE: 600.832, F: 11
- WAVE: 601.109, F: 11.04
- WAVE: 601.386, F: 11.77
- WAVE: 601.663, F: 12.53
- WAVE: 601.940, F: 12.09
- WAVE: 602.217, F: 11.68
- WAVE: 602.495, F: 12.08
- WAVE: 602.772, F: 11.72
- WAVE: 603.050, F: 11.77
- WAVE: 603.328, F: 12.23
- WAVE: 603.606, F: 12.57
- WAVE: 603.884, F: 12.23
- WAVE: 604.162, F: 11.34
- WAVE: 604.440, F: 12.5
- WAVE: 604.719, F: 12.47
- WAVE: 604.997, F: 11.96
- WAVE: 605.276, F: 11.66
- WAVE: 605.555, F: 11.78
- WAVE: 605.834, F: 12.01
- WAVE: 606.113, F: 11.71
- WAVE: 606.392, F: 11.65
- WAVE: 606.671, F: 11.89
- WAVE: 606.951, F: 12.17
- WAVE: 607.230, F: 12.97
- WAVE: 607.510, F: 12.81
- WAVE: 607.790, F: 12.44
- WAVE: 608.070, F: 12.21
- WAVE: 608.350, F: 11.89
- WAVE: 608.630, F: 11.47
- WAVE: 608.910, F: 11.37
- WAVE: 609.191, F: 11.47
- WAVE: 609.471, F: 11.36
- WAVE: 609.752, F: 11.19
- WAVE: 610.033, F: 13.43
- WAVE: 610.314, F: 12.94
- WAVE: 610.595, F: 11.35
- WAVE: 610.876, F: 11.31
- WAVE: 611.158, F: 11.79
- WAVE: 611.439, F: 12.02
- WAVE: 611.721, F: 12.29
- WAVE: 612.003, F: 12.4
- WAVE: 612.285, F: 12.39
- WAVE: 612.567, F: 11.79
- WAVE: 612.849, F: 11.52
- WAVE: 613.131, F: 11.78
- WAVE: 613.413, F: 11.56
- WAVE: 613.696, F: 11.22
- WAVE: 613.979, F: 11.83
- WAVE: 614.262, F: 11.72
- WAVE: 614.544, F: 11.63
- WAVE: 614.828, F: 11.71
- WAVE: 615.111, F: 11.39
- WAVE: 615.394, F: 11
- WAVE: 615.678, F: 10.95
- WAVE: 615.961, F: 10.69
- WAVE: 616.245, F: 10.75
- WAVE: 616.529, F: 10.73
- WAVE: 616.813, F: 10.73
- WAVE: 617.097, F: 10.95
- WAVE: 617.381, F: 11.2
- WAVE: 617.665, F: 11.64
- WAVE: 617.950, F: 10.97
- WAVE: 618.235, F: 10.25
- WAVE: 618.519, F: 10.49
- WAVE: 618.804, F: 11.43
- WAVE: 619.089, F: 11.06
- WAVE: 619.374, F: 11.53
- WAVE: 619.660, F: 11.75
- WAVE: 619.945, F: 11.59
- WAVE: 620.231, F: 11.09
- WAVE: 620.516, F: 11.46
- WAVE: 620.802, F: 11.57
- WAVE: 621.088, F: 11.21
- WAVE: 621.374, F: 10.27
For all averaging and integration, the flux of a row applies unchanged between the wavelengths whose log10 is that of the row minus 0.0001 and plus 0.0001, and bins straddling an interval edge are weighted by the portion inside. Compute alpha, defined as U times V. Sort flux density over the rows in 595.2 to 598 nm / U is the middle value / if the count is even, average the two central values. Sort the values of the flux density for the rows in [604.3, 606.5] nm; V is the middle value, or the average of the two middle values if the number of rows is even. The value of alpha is 138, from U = 11.6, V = 11.9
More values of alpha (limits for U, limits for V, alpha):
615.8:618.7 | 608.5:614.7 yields 125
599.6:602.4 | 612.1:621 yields 135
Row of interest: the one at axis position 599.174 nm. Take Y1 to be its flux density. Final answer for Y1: 11.88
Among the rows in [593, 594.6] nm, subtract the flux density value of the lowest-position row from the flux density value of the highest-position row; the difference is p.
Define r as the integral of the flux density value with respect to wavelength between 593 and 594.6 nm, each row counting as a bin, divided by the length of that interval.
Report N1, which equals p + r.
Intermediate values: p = 0.5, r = 11.85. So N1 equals 12.4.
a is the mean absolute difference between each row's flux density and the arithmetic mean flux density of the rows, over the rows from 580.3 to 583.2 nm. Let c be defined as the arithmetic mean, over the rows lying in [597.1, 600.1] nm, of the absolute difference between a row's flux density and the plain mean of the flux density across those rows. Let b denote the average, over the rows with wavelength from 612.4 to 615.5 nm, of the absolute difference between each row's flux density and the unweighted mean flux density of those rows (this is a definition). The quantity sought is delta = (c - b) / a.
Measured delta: -0.07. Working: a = 0.4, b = 0.20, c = 0.17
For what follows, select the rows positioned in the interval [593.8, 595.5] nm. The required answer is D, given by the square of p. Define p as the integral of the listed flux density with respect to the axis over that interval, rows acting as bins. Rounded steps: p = 19.4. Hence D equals 375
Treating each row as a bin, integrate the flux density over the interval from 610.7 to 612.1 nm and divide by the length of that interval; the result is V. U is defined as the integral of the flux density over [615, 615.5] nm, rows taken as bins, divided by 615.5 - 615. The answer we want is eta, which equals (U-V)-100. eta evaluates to -101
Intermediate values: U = 11.2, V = 11.9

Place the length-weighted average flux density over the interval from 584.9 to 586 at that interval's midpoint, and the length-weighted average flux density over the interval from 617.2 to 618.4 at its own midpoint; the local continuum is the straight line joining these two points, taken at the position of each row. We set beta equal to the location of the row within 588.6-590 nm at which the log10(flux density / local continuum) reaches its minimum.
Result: 589.323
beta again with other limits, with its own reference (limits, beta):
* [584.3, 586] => 585.805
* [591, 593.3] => 591.498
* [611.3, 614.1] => 613.696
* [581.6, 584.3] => 582.309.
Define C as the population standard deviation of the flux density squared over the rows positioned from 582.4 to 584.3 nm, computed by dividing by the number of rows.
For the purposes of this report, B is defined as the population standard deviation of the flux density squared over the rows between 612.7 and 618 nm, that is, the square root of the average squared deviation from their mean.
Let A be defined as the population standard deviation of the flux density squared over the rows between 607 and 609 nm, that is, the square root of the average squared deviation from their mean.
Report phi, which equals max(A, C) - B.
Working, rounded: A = 14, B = 8.9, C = 9.1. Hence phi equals 5.2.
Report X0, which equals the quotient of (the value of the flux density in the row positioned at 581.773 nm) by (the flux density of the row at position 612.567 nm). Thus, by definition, 1.00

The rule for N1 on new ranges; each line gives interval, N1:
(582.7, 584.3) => 11.3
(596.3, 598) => 11.9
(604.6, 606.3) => 11.2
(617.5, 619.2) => 10.4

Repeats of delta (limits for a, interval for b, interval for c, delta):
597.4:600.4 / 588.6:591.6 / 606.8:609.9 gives -5.56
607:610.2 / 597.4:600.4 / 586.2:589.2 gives 1.01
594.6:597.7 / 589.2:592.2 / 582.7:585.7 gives -1.94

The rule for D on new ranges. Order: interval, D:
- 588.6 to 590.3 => 234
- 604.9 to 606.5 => 356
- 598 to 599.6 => 360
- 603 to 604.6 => 376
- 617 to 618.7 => 345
